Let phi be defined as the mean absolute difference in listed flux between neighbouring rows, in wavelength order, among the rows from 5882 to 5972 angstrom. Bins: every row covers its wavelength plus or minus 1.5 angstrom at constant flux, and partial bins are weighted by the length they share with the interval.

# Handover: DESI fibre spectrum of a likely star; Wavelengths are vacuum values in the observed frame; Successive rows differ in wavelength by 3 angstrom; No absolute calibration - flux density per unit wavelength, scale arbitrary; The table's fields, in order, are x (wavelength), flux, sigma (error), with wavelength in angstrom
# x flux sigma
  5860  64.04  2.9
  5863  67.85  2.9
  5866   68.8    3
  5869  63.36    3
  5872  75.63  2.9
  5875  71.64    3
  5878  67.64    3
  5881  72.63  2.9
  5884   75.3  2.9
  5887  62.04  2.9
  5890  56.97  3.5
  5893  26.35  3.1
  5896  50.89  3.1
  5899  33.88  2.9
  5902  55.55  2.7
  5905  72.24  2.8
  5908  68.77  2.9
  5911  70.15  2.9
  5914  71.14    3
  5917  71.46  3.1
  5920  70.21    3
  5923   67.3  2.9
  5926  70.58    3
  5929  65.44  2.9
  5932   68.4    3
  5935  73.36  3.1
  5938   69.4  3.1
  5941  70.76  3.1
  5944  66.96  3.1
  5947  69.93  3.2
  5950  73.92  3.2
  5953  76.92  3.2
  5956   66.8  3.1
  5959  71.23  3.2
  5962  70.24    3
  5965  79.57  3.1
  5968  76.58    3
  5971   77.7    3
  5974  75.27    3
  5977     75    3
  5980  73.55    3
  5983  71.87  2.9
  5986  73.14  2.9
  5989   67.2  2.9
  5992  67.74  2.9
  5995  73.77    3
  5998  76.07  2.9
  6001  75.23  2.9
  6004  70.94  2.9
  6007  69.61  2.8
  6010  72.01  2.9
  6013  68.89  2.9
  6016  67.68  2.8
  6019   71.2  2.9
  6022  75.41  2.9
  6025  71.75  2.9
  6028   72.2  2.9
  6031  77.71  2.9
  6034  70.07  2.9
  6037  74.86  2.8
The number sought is 7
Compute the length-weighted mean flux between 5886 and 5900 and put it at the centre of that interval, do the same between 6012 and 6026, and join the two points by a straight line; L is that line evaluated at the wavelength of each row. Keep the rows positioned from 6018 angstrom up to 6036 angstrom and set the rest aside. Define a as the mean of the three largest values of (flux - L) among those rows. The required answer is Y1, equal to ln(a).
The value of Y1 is 1.0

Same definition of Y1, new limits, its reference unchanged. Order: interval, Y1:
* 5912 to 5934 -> 3.0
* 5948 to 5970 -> 2.9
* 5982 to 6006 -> 2.2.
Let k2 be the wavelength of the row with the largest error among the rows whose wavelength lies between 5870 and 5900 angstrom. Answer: 5890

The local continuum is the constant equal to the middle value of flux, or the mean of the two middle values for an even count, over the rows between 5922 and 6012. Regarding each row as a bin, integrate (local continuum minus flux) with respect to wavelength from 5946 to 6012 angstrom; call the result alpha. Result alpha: -90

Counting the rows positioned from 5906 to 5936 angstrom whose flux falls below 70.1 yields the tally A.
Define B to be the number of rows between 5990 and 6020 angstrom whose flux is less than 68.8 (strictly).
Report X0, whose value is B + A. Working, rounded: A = 4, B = 2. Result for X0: 6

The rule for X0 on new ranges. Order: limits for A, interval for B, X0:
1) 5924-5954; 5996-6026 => 6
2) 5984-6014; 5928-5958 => 8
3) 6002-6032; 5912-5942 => 6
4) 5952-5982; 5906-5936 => 5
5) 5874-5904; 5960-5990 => 8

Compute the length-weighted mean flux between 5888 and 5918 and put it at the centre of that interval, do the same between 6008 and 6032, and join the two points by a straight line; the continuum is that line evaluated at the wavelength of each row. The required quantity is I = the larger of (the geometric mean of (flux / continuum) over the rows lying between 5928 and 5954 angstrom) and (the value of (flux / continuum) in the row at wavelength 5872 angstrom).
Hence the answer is 1.41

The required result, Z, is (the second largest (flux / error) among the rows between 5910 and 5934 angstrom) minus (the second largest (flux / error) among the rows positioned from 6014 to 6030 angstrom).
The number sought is -1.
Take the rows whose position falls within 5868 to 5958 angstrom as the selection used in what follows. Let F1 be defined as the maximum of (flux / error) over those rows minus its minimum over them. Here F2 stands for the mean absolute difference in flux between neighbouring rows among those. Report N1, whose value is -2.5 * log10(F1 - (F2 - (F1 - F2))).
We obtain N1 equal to -3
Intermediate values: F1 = 18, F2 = 7.3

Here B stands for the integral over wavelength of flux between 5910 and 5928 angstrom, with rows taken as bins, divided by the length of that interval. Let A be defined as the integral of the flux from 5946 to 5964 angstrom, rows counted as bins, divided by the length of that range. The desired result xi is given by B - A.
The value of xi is -1.8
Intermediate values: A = 72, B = 70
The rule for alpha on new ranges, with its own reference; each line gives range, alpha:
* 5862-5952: 529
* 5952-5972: -49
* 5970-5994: -25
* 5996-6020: 1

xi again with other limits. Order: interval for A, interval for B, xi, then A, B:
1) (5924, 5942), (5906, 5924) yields 0.4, 70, 70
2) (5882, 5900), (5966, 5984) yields 23.2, 52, 75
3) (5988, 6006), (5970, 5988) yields 2.2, 72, 74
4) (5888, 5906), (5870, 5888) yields 21.8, 49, 71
